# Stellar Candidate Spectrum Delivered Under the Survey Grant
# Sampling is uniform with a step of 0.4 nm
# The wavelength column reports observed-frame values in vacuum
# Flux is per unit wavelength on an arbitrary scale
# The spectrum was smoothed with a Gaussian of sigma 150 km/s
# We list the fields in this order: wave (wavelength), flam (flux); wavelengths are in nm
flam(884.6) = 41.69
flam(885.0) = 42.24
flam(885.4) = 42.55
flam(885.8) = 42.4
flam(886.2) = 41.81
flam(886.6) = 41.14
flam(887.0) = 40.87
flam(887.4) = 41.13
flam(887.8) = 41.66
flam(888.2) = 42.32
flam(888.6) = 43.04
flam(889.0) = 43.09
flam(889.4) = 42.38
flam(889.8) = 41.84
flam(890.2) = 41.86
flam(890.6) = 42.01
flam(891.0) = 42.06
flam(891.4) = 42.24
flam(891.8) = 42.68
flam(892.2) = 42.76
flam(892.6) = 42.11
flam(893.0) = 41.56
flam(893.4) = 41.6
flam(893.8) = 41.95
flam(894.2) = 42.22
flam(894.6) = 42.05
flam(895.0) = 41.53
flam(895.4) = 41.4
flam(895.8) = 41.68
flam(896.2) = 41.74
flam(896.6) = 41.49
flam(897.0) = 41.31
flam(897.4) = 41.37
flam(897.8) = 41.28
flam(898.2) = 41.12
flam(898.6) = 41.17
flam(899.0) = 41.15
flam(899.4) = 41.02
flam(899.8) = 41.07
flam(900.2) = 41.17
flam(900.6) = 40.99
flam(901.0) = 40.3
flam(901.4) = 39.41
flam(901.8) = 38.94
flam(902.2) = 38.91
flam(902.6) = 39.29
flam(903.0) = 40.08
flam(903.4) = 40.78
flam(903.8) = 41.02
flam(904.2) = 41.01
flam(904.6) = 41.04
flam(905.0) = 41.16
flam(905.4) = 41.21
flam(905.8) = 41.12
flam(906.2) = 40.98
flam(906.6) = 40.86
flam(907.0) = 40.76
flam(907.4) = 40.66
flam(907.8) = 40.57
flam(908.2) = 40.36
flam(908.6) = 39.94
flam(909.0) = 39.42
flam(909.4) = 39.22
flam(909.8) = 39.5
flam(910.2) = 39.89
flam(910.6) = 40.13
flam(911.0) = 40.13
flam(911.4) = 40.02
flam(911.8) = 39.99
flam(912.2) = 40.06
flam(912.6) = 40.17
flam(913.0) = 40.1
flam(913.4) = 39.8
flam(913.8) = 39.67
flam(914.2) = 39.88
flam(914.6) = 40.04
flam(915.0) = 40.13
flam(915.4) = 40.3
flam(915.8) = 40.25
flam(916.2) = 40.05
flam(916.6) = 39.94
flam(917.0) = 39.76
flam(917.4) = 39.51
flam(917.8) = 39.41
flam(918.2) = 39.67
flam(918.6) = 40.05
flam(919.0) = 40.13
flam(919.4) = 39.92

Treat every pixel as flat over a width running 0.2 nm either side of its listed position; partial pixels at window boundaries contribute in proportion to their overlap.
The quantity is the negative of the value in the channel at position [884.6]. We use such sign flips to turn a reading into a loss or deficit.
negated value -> -41.7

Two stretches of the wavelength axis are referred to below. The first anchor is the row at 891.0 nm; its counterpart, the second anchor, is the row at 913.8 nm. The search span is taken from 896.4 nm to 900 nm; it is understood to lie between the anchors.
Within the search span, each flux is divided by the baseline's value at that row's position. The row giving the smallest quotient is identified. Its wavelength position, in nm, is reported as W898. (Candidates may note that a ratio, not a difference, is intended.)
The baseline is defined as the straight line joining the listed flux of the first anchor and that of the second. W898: 898.2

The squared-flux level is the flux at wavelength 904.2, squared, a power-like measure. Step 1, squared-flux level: 1682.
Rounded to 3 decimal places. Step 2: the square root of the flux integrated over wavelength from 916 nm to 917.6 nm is 7.981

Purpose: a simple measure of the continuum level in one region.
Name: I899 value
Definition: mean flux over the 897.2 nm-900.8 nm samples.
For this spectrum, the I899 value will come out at 41.1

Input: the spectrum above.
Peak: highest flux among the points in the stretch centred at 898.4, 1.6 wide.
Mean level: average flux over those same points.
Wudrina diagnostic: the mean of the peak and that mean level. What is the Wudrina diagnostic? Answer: 41.2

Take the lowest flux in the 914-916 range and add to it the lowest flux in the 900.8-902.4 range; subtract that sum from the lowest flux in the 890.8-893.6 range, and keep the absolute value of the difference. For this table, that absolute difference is 37.2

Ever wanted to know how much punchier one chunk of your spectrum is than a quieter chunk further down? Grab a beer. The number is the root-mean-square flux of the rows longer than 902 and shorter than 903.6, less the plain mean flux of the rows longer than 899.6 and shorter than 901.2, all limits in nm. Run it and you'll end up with -1.11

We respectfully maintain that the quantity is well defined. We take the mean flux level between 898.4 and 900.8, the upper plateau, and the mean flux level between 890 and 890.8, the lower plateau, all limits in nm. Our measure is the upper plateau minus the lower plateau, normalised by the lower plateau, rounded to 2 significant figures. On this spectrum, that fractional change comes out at -0.020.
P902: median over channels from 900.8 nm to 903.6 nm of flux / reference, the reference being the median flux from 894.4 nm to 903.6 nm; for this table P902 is 0.96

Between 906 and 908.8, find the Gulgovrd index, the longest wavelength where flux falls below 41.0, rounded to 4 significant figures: 908.6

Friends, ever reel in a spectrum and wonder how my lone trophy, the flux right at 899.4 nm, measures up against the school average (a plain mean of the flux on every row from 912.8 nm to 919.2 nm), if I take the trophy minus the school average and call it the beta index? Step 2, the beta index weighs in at 1.1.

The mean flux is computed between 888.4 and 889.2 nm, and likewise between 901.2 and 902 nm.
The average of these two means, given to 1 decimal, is 41.1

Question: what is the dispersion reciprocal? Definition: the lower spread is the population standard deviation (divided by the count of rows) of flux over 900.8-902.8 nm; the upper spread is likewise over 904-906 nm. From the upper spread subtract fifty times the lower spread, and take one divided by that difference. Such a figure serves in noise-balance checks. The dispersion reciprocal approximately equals -0.040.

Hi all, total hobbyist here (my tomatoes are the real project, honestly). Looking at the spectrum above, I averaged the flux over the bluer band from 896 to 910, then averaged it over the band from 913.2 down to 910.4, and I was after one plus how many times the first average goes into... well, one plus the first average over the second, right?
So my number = 2.01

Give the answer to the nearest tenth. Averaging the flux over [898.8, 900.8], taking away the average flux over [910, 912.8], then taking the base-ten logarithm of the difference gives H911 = 0.0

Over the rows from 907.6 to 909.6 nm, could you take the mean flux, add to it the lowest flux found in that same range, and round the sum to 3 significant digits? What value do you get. 79.1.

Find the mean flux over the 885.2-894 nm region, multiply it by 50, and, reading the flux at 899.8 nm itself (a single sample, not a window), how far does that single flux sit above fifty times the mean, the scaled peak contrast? -2061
